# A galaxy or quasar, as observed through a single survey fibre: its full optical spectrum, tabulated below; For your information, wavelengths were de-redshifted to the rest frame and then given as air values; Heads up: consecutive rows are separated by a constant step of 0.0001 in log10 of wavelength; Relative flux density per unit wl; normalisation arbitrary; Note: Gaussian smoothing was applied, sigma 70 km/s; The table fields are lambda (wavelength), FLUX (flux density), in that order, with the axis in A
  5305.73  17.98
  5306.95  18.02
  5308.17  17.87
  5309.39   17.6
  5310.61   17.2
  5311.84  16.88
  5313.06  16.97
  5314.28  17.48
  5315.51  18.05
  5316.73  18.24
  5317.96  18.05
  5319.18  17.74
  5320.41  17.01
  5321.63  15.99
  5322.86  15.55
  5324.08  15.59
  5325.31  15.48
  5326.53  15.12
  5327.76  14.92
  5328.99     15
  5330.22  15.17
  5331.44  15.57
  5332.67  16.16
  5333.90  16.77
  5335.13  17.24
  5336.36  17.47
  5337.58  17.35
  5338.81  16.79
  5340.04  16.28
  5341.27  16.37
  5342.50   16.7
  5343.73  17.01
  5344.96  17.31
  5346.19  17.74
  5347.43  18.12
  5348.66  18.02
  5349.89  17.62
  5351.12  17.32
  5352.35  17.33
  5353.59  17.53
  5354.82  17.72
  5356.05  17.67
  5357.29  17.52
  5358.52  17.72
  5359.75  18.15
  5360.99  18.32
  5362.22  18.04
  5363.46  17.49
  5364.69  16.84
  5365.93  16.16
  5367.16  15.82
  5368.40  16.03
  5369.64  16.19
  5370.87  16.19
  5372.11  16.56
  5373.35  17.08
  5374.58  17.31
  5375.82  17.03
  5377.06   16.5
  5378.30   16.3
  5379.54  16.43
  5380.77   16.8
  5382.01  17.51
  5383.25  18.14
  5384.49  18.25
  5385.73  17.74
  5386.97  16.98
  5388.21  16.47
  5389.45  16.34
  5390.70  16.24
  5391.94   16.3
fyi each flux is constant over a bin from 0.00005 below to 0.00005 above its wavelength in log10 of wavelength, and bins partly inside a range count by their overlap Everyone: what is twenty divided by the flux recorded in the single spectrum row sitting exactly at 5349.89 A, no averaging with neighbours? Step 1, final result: 1.14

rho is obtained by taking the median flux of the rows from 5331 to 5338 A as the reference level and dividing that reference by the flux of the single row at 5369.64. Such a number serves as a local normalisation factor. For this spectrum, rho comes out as 1.05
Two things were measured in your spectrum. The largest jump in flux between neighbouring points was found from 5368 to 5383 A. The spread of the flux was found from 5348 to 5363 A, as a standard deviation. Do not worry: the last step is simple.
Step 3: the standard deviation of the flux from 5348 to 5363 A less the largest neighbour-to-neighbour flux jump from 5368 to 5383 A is -0.4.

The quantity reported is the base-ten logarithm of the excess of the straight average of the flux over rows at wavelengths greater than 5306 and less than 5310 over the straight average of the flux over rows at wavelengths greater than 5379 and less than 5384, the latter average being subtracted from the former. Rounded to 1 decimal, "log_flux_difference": -0.2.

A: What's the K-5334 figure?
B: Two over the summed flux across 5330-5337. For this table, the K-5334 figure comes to 0.020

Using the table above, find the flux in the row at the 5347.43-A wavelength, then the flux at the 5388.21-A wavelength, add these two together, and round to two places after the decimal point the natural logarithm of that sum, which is 3.54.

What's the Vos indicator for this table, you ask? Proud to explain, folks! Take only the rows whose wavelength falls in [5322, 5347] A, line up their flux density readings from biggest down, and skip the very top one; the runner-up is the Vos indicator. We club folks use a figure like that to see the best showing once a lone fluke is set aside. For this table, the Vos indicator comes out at 17.47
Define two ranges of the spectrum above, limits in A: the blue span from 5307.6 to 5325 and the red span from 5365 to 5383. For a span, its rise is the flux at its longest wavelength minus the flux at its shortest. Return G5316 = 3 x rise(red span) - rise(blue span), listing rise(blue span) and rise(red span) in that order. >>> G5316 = 6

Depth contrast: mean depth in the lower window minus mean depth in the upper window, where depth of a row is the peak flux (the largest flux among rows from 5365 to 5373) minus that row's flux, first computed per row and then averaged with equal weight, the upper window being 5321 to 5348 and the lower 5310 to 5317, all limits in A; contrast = -1.1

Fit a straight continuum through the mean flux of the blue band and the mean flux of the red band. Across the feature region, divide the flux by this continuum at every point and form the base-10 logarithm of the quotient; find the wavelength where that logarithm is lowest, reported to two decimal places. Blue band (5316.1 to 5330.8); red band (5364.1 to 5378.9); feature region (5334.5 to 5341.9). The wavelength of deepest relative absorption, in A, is 5340.04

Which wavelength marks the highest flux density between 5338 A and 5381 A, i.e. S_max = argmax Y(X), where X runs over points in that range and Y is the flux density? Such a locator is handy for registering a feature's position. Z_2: 5360.99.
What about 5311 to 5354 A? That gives 5316.73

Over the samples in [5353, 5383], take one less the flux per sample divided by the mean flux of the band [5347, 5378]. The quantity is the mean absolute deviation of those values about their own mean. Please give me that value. 0.04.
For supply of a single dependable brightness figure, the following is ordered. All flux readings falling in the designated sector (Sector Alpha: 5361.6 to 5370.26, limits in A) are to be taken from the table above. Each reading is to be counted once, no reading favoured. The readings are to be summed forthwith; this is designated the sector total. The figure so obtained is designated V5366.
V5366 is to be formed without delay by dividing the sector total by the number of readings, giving 16.7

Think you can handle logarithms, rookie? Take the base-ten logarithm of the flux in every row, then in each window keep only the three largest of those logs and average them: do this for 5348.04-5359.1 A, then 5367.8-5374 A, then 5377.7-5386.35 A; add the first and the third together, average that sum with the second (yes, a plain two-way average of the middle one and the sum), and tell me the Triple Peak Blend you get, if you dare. 1.86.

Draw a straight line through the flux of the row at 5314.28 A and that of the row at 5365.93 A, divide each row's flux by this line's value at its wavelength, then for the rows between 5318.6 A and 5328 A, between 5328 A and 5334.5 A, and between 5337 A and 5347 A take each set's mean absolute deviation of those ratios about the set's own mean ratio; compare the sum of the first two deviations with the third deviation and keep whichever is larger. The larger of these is 0.08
